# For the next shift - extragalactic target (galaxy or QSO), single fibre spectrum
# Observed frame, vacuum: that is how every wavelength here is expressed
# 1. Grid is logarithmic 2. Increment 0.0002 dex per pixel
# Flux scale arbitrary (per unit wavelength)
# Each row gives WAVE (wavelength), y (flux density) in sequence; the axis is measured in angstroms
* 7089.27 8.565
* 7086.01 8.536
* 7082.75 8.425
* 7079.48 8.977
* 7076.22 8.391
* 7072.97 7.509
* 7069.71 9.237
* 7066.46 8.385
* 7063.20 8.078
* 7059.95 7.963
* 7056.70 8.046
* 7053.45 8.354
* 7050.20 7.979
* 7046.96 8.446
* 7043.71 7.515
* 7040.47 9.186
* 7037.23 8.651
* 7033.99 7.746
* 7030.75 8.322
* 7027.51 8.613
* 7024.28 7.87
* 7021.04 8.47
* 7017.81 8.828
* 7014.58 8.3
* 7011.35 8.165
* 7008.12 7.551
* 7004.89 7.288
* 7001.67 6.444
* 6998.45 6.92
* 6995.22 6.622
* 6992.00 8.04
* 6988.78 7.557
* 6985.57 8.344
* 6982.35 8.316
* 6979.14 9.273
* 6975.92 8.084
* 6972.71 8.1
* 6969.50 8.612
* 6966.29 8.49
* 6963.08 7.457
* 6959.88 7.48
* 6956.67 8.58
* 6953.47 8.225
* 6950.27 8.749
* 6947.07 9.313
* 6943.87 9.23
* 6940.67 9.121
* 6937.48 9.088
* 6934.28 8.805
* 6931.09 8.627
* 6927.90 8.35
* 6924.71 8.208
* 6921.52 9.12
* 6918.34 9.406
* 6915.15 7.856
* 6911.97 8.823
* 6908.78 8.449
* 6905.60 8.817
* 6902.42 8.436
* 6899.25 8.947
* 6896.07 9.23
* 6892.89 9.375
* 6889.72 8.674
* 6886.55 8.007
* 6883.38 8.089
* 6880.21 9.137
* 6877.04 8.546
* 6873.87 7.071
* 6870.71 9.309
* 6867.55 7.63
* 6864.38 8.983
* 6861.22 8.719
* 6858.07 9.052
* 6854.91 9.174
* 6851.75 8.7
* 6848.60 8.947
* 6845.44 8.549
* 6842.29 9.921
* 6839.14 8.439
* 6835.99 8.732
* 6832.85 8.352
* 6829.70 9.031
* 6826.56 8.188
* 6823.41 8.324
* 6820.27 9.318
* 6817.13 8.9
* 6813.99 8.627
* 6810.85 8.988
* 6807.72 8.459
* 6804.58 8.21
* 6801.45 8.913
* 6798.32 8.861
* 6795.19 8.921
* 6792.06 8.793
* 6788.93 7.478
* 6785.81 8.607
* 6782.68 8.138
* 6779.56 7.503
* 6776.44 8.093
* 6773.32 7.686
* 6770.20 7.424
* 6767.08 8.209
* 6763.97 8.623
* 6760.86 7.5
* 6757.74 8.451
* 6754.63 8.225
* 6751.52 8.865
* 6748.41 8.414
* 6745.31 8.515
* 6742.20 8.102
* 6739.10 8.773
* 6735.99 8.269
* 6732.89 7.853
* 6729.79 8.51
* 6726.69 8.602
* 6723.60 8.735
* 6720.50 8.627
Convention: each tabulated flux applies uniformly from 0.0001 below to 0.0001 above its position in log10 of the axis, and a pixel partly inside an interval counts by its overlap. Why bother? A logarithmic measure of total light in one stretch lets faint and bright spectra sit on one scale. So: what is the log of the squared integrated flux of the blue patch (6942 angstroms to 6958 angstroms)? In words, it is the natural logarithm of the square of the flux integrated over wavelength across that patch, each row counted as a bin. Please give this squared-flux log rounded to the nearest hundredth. 9.90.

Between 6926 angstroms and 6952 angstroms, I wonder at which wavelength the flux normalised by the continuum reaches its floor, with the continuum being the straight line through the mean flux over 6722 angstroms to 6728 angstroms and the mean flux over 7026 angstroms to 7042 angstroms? 6927.90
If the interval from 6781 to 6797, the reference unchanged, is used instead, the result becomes 6788.93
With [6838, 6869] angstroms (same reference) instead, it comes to 6867.55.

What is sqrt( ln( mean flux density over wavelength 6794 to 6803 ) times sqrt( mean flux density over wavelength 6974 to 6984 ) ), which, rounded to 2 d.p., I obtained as 2.53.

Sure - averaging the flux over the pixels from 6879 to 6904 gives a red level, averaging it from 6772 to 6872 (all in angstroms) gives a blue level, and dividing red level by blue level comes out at 1.01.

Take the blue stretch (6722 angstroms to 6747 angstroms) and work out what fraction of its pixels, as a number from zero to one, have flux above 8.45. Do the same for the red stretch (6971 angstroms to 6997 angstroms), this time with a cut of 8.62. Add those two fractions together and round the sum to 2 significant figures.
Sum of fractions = 0.75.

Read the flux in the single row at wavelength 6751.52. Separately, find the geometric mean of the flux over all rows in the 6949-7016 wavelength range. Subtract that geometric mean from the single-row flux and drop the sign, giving 1.0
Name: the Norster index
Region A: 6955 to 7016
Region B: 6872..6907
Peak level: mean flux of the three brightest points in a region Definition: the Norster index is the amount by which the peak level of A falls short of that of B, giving 0.4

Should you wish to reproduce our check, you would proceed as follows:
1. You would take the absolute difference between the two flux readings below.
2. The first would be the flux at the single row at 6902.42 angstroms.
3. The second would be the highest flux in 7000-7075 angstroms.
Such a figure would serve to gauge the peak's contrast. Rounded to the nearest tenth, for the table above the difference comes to 0.8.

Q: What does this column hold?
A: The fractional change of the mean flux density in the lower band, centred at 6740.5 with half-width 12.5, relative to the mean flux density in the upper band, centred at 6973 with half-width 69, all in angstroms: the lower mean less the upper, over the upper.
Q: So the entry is 0.012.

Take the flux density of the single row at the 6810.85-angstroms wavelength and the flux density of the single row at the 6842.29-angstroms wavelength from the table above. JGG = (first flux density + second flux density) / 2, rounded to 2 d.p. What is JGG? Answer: 9.45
